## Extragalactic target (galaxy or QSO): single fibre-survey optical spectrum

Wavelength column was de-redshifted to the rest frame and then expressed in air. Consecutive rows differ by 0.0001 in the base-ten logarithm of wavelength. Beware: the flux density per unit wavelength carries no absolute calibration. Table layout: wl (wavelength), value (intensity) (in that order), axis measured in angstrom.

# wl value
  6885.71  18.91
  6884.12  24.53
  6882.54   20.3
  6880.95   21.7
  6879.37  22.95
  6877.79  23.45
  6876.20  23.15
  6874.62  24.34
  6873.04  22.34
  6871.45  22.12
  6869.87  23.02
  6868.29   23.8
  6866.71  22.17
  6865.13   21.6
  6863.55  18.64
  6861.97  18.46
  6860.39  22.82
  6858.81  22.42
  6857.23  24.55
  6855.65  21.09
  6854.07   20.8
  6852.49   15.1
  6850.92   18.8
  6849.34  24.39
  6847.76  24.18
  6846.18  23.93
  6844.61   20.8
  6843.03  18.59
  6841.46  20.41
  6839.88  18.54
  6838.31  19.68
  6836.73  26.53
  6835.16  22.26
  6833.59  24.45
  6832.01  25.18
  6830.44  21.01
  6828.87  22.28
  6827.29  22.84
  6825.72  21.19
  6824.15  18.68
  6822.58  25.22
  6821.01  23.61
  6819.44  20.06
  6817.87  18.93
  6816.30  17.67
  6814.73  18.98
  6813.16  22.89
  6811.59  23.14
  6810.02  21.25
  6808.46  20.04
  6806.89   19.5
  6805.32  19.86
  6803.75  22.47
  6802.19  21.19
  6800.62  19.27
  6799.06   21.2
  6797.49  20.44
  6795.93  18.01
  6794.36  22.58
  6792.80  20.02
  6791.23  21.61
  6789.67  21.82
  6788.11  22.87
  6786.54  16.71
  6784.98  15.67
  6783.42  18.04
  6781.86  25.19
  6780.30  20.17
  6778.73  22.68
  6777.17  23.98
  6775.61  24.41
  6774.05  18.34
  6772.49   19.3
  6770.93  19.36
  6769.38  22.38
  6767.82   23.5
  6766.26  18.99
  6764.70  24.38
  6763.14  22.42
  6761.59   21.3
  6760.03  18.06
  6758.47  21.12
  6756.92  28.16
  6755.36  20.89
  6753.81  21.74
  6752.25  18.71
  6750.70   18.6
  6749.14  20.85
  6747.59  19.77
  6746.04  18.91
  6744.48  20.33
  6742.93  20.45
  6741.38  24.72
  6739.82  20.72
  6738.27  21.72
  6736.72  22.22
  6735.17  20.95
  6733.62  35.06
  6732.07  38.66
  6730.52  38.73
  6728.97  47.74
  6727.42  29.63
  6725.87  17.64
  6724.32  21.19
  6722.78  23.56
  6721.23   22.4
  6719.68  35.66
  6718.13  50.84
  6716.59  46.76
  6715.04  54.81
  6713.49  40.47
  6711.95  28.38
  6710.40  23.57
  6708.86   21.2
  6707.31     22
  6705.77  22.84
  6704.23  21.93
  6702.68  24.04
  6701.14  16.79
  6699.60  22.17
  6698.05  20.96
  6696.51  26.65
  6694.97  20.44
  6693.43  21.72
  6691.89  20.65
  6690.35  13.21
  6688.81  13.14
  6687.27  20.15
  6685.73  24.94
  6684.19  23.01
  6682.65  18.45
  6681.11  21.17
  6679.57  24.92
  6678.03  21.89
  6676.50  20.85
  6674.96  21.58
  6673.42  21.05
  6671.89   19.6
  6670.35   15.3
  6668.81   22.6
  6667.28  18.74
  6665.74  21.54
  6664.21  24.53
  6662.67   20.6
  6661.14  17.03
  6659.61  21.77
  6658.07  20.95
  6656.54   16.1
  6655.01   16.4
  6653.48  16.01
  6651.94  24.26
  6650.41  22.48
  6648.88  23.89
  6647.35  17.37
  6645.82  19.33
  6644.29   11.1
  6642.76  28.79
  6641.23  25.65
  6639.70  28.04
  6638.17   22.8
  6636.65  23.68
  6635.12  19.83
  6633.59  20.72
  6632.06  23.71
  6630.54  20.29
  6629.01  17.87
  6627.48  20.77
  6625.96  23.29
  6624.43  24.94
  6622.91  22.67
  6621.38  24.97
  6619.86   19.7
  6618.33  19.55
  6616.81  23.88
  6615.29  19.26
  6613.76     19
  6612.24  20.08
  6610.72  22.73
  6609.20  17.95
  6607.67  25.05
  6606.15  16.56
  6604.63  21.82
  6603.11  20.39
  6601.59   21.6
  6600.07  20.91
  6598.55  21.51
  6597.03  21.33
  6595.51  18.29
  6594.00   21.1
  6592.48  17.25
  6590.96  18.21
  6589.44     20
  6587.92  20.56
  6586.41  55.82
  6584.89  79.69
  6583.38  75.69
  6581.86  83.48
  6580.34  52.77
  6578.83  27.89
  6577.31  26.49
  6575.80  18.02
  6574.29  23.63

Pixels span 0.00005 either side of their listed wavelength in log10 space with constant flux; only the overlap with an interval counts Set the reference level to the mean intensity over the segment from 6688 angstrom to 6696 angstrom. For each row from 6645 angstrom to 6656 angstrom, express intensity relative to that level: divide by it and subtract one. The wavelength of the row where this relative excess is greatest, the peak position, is 6651.94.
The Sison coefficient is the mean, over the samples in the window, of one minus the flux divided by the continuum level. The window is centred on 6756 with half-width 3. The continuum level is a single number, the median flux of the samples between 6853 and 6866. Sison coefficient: -0.08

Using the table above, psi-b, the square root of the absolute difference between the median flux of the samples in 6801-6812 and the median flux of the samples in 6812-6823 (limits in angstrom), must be 1.1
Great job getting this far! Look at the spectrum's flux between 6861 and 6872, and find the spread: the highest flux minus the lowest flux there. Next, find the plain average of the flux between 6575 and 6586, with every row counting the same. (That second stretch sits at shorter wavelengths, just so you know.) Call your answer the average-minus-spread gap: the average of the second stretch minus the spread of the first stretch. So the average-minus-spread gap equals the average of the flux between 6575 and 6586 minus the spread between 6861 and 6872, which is 47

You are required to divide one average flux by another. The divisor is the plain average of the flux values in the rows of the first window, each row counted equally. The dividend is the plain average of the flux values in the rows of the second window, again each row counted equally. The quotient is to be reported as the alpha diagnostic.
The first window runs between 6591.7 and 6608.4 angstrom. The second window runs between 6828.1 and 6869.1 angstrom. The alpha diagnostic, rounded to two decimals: 1.05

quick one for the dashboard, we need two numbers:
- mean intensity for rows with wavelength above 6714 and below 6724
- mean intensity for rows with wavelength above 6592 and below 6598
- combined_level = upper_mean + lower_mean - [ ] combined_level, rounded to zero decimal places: 58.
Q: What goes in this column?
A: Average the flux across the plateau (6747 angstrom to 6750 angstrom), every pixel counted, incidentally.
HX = 20.3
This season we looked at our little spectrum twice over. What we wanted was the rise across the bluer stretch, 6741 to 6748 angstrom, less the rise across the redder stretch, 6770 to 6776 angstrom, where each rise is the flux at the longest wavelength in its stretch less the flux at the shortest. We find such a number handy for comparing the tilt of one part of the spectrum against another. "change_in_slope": -10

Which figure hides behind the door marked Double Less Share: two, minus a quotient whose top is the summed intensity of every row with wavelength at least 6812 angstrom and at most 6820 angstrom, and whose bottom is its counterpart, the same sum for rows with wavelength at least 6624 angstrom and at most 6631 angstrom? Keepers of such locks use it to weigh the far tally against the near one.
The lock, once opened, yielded 1.08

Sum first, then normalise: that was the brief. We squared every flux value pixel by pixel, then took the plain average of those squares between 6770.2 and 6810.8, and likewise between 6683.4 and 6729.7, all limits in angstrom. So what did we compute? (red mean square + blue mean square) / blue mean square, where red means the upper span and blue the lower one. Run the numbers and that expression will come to 1.52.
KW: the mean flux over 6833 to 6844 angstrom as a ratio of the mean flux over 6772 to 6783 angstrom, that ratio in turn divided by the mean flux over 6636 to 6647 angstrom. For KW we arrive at 0.043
